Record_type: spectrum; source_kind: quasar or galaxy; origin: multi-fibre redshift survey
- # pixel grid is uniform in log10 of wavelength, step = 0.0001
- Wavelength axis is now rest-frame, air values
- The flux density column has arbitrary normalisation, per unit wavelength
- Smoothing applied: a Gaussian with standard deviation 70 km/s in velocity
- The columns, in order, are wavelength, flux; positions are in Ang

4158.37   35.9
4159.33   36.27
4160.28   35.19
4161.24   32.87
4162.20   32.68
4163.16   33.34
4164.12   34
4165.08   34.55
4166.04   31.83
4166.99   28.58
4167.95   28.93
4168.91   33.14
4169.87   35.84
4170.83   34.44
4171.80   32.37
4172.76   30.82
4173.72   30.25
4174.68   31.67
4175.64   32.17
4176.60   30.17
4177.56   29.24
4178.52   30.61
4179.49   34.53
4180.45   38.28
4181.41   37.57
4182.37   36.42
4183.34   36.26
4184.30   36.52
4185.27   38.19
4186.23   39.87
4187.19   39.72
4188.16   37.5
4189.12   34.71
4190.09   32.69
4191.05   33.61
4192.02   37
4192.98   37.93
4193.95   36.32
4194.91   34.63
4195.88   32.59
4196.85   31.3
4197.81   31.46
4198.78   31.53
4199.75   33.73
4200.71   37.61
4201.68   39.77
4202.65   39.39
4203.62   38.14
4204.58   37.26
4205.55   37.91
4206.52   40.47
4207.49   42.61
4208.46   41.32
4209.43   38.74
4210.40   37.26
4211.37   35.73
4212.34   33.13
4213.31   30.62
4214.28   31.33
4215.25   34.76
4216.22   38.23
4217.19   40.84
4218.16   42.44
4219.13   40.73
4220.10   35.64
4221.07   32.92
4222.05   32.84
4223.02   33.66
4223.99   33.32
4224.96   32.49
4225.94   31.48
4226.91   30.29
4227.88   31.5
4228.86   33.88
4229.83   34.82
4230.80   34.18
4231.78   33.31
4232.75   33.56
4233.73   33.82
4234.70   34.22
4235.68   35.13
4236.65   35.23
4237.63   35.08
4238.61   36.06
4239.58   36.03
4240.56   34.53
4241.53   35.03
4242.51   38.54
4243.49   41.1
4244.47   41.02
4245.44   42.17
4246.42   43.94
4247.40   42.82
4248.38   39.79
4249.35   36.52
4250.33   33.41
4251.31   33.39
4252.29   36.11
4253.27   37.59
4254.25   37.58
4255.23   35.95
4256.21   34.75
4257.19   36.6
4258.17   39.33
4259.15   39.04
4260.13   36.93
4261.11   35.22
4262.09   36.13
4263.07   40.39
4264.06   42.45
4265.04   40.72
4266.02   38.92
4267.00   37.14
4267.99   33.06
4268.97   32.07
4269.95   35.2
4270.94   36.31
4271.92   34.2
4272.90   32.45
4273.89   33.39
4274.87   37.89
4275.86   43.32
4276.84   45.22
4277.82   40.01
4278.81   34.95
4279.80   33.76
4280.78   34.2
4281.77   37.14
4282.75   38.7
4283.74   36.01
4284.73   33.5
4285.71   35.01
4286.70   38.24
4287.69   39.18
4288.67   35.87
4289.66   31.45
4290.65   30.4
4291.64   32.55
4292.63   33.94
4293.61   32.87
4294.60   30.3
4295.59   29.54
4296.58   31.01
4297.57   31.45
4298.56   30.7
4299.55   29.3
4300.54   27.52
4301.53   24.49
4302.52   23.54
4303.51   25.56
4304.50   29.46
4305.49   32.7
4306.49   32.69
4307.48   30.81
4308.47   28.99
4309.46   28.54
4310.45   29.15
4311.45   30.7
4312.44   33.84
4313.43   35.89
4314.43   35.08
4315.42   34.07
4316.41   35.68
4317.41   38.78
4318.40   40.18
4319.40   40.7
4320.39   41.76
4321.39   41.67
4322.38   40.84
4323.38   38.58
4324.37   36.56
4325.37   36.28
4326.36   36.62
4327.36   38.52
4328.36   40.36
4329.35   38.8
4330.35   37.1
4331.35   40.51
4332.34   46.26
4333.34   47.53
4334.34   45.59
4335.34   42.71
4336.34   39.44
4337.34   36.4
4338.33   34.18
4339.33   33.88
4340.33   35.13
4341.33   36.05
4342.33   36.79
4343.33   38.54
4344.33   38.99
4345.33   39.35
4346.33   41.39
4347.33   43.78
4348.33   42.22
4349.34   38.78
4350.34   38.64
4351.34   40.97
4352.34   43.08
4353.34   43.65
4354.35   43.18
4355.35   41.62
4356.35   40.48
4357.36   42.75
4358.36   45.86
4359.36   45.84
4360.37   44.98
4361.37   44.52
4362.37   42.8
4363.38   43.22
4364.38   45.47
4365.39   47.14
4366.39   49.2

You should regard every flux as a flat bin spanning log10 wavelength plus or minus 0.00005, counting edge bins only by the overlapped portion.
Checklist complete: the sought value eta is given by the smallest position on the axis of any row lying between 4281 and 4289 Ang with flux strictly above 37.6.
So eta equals 4282.75 Ang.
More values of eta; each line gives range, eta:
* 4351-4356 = 4351.34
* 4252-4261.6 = 4258.17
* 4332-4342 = 4332.34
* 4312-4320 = 4317.41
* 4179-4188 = 4180.45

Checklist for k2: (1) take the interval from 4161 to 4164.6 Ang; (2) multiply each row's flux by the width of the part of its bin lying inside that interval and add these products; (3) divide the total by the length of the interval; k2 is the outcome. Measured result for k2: 33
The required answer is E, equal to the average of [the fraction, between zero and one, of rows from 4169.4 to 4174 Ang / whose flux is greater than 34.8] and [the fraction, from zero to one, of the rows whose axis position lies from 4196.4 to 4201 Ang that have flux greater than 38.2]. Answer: 0.1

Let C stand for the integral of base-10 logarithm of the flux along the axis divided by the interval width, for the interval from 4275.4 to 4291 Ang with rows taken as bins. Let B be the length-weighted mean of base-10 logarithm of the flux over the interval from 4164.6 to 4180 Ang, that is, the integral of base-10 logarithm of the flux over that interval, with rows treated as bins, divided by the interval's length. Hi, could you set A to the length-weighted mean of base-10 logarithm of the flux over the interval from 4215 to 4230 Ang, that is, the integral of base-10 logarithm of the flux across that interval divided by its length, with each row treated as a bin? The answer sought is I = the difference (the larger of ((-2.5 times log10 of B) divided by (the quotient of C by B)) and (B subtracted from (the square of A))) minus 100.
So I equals -99.1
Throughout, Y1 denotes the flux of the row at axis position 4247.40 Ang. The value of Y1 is 42.82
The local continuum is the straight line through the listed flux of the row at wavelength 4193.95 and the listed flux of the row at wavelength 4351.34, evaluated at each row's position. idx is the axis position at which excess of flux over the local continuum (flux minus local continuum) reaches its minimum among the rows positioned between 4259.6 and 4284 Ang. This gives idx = 4268.97 Ang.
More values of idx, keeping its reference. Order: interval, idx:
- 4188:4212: 4196.85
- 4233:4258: 4251.31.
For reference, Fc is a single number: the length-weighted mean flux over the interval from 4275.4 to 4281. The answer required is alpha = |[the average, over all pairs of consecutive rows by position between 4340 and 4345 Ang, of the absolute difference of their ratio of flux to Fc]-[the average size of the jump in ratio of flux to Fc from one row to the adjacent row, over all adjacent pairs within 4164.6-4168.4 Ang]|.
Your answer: 0.029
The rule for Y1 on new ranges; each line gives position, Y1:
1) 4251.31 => 33.39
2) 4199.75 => 33.73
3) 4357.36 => 42.75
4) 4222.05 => 32.84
